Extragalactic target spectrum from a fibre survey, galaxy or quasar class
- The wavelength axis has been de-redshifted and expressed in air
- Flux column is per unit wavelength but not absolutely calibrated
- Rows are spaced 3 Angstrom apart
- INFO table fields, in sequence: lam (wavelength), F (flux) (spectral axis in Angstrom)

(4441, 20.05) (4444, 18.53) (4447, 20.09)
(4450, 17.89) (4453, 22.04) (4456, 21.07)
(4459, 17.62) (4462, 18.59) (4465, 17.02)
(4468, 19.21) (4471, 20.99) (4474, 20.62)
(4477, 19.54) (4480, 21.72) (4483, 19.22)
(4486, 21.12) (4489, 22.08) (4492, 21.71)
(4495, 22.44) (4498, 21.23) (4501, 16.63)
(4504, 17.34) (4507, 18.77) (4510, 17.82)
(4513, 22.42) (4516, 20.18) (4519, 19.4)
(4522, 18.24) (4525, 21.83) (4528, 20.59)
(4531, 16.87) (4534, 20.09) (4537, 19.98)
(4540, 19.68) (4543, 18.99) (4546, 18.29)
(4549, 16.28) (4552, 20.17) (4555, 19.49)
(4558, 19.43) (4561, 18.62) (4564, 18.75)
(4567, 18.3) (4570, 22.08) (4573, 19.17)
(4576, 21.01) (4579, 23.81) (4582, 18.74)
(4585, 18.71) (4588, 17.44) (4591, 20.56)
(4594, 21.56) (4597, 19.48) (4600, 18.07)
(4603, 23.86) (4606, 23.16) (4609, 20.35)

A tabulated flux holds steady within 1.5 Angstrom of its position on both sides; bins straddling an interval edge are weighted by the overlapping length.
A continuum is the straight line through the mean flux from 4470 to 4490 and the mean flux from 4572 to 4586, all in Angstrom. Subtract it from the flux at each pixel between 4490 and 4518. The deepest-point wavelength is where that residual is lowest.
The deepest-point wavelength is 4501 Angstrom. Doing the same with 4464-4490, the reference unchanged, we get 4465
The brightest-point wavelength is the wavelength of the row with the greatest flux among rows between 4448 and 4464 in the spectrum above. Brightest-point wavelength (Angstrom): 4453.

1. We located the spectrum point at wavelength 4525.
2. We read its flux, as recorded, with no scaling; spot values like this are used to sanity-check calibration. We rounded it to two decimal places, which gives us 21.83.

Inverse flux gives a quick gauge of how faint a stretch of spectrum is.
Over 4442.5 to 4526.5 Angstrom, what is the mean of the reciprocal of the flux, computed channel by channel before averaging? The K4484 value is 0.0508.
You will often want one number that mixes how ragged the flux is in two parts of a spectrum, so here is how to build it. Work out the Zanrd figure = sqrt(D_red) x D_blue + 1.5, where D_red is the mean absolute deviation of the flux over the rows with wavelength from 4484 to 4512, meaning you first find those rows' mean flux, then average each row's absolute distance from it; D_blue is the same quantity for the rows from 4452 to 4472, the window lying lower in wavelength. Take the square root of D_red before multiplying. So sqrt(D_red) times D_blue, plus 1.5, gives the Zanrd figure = 3.76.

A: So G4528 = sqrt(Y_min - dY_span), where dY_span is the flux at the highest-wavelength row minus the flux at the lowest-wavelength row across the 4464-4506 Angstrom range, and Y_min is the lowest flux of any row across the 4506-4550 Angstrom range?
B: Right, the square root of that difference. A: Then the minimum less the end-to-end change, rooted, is 4.0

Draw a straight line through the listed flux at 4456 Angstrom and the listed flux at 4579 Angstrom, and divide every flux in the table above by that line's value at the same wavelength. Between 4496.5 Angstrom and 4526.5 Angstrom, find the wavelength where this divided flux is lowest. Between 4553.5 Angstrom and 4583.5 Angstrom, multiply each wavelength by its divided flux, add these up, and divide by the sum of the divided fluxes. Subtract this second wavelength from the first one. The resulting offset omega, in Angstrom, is -67.7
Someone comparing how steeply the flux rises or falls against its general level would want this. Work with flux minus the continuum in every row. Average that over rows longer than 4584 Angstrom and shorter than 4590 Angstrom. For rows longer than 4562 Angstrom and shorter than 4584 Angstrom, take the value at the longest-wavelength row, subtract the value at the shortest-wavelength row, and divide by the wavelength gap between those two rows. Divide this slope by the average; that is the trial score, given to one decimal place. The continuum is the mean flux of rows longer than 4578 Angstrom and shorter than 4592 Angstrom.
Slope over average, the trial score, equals 0.0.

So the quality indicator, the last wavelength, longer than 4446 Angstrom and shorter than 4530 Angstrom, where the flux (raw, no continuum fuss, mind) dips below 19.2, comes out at 4522 Angstrom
